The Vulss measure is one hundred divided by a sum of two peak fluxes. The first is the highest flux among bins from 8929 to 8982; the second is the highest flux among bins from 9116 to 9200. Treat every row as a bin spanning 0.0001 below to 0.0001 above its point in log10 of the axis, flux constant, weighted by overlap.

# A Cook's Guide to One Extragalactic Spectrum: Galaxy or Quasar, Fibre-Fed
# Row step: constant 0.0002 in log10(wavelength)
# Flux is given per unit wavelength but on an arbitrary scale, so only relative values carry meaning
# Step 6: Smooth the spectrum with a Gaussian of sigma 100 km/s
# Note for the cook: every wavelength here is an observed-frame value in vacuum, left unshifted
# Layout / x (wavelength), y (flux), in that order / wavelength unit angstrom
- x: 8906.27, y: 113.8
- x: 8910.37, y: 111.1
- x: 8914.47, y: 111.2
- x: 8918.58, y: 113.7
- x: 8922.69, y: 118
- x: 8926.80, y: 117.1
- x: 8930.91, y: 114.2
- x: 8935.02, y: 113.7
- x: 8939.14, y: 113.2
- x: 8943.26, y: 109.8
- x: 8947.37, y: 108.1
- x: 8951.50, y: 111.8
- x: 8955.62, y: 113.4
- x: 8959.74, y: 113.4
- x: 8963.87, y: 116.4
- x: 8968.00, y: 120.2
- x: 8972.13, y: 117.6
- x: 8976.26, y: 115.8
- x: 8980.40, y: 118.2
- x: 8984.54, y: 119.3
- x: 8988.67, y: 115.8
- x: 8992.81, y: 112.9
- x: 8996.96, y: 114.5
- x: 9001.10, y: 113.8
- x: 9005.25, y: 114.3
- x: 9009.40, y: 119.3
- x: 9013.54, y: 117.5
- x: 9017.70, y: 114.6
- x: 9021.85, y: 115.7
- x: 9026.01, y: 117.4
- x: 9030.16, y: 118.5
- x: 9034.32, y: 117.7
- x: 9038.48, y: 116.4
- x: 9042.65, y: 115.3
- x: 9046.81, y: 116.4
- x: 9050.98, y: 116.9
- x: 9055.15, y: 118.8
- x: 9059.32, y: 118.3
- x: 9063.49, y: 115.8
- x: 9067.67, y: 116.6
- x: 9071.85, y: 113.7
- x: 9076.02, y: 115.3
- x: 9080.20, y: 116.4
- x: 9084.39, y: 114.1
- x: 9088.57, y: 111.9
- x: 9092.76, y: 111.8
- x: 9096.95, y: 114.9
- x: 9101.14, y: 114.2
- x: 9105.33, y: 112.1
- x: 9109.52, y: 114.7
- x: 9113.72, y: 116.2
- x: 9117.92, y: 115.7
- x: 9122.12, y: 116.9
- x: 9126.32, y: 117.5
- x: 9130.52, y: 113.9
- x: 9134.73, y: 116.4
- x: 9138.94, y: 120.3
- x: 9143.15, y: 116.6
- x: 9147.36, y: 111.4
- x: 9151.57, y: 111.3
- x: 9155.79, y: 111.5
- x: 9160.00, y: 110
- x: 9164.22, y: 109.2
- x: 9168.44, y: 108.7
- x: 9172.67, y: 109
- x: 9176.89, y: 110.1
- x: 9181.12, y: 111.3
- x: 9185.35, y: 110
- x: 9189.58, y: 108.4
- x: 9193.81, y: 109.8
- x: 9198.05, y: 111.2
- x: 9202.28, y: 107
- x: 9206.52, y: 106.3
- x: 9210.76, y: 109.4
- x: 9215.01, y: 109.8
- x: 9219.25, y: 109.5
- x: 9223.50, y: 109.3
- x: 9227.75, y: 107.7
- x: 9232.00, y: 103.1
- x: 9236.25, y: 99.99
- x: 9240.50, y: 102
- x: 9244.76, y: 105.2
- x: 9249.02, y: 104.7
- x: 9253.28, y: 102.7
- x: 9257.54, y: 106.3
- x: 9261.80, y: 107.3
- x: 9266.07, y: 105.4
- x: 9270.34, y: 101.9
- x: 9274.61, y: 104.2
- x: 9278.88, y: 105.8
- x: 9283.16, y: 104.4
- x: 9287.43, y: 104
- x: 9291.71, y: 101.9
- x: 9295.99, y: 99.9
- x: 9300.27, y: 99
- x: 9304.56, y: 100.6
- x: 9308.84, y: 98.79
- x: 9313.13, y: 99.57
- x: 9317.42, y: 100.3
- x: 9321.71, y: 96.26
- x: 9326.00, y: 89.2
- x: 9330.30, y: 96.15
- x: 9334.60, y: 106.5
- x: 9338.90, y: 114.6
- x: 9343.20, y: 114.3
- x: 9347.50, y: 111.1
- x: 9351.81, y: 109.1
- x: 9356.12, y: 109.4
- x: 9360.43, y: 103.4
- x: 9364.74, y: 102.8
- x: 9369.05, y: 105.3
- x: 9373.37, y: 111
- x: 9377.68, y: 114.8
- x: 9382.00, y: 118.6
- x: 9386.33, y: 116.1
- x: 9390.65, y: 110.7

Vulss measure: 0.416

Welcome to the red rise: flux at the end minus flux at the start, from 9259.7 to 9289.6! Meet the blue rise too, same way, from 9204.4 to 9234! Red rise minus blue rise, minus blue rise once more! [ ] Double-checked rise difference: 3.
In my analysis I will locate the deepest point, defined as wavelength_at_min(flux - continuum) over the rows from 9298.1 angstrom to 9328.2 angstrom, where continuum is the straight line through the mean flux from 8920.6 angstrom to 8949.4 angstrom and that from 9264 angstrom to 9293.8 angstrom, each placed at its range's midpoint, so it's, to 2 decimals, 9326.00 angstrom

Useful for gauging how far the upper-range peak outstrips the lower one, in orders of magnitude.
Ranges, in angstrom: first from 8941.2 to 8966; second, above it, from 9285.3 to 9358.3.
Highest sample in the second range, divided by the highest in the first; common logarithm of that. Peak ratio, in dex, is -0.007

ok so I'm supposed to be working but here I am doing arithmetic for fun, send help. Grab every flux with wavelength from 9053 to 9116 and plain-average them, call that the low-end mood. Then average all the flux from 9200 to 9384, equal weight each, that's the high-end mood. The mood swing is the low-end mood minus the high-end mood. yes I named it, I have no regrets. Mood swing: 9.9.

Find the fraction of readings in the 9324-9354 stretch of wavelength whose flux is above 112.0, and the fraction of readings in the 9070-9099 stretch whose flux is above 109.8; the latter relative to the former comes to 3.5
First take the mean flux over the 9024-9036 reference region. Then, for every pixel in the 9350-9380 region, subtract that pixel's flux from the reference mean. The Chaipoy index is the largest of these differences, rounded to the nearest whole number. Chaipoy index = 15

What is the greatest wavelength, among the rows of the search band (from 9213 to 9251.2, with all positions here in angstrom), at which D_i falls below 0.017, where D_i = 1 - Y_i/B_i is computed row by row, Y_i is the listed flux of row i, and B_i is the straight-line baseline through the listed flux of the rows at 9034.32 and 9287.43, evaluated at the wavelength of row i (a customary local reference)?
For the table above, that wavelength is 9249.02 angstrom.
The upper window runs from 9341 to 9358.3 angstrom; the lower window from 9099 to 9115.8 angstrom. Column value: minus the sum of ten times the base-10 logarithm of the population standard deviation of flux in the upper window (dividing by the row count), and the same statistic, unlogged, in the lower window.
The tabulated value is -5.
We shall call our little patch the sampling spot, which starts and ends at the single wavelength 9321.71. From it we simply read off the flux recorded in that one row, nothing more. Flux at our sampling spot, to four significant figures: 96.26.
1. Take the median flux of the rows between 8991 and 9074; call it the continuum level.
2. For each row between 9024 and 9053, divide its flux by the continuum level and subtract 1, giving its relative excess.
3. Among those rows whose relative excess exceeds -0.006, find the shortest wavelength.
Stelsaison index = 9026.01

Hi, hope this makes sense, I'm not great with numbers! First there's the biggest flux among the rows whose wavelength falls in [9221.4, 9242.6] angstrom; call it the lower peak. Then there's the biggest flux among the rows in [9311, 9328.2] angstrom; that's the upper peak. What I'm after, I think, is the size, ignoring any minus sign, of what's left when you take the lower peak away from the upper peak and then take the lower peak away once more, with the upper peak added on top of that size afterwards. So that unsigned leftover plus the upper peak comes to 219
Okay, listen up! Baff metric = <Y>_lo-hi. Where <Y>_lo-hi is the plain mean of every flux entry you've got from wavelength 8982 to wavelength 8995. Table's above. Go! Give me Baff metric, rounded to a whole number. 116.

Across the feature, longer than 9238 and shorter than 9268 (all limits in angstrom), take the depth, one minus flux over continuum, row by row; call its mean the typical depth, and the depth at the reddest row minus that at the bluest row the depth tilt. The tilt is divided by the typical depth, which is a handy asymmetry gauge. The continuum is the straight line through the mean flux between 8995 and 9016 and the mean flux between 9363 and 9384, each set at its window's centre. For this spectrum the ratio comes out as -0.5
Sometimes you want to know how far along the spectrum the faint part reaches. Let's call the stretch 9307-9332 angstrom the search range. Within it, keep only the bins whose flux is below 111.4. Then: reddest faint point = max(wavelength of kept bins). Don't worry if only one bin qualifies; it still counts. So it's 9330.30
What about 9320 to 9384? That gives 9373.37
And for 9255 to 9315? 9313.13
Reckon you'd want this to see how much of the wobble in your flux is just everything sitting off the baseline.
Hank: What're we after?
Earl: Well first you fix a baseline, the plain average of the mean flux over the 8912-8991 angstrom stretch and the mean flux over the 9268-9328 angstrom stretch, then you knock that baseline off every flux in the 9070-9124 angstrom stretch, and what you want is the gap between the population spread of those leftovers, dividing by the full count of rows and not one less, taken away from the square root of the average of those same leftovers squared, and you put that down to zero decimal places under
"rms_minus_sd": 5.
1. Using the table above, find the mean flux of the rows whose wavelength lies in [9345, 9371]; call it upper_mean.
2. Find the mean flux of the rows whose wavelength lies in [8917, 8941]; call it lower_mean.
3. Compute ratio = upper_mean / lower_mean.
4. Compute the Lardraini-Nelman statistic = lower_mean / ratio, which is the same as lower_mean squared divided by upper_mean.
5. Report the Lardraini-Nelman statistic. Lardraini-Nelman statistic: 124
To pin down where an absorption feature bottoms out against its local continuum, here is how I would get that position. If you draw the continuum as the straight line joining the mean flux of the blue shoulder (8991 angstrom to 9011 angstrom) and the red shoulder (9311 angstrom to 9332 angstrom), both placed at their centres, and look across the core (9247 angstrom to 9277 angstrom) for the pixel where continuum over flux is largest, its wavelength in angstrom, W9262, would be 9253.28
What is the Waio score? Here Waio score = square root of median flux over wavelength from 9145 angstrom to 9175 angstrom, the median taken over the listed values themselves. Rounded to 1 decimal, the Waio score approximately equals 10.5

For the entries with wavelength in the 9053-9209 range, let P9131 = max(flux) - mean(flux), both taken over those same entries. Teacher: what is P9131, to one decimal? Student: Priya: 7.1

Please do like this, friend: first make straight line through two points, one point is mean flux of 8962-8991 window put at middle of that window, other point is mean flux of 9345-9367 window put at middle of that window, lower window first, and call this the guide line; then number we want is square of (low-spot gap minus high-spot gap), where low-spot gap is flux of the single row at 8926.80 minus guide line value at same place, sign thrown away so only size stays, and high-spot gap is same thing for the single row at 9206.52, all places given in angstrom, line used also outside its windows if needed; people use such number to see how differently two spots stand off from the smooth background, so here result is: 10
